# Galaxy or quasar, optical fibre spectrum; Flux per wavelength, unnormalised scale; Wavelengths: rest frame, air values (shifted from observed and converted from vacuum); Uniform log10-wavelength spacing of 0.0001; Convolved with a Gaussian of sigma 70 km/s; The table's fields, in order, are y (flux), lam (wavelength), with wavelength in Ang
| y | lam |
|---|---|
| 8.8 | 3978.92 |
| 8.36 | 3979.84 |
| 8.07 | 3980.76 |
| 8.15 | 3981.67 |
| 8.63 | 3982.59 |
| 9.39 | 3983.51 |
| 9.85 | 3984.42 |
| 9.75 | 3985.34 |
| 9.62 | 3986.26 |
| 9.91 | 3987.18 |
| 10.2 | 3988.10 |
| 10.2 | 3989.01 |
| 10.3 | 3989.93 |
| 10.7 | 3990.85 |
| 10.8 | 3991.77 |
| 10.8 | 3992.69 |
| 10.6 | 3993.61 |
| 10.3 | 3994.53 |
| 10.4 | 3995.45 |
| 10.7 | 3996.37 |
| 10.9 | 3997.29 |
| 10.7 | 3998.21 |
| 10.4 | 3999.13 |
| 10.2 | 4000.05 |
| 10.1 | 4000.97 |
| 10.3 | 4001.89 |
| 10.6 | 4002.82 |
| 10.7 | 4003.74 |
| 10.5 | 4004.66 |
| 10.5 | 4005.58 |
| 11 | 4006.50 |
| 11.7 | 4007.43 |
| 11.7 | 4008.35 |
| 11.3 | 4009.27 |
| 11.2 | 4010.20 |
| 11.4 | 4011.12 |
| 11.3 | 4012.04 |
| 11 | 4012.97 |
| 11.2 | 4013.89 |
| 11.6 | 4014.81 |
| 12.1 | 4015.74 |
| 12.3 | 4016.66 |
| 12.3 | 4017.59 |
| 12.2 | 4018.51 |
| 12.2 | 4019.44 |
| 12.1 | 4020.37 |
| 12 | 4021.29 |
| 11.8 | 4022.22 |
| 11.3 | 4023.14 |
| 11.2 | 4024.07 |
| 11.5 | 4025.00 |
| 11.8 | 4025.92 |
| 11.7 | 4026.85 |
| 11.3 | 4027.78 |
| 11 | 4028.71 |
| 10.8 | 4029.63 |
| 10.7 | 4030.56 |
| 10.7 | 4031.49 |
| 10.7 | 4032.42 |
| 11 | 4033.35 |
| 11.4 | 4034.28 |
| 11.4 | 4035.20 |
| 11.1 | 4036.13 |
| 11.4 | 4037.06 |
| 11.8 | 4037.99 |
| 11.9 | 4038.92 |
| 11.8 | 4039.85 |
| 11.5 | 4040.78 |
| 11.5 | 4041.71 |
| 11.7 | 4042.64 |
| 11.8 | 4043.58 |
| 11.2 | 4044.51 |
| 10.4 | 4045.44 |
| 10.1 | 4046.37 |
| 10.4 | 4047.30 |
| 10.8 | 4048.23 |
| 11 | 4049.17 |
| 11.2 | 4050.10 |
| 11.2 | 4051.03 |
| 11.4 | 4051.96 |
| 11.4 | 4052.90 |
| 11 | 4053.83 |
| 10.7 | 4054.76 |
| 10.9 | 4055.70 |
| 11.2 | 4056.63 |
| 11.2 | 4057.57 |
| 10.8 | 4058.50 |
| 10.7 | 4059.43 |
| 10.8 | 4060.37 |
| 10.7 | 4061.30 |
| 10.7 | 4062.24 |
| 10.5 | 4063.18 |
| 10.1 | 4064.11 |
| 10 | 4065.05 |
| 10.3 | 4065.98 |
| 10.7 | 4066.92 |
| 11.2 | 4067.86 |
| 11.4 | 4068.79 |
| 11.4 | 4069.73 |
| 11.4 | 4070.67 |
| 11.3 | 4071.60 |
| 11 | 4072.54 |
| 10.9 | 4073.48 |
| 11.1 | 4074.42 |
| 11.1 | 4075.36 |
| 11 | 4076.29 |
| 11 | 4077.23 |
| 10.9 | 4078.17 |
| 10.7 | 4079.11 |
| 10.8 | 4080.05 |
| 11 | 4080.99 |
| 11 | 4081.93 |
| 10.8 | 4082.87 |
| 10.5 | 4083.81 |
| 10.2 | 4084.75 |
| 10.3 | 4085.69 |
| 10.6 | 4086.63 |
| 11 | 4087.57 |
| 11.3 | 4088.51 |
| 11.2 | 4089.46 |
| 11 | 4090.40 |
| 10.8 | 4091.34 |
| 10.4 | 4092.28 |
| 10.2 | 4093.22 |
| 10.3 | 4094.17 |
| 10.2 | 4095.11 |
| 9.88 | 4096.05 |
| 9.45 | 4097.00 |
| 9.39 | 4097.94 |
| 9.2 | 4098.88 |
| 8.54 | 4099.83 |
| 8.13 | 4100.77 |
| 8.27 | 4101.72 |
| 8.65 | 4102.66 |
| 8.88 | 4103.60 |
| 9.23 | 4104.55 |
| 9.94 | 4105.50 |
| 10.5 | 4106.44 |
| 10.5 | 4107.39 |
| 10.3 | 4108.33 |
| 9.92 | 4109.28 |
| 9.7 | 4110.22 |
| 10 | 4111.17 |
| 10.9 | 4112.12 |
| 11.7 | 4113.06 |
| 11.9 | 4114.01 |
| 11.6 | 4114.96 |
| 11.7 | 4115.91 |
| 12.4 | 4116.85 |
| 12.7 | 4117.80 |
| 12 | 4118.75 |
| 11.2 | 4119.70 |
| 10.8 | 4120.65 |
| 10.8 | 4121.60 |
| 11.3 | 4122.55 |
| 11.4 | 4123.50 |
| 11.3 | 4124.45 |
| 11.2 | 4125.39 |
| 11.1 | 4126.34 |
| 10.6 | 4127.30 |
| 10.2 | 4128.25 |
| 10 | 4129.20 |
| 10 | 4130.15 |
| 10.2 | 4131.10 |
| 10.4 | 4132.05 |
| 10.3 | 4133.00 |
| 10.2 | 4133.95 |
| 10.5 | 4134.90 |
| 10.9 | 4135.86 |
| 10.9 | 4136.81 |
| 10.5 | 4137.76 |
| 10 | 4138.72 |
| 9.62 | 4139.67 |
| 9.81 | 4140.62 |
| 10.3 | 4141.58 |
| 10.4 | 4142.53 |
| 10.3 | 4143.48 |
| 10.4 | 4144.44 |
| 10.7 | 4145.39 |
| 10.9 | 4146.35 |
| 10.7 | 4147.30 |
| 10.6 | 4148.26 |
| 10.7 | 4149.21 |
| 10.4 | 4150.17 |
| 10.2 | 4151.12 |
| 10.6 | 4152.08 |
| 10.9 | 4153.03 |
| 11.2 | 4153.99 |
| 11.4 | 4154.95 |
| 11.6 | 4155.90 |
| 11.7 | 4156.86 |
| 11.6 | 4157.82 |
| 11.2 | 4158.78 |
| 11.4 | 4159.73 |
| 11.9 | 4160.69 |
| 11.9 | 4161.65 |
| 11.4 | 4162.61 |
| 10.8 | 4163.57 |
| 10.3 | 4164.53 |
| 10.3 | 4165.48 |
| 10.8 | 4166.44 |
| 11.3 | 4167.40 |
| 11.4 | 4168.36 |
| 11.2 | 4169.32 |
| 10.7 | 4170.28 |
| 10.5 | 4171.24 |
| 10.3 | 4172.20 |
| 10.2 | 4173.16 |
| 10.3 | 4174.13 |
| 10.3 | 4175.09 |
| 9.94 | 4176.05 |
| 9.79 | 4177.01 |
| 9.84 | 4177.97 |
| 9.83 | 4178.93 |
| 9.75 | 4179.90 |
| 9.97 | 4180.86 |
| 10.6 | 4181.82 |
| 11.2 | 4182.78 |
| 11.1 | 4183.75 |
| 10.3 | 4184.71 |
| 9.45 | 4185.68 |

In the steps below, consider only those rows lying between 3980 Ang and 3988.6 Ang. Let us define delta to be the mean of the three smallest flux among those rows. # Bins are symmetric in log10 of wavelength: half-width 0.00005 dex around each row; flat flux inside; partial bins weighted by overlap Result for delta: 8.3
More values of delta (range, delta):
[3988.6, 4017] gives 10.2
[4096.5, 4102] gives 8.3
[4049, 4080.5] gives 10.1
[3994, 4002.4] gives 10.2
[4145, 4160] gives 10.4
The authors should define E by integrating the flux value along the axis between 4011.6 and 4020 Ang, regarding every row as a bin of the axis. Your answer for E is 99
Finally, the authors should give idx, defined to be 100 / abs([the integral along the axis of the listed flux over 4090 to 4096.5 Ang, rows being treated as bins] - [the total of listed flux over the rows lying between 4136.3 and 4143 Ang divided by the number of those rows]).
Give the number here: 1.74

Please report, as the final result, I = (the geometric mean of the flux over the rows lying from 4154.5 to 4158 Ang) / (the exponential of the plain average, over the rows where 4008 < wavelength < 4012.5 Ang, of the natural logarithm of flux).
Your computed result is 1.02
